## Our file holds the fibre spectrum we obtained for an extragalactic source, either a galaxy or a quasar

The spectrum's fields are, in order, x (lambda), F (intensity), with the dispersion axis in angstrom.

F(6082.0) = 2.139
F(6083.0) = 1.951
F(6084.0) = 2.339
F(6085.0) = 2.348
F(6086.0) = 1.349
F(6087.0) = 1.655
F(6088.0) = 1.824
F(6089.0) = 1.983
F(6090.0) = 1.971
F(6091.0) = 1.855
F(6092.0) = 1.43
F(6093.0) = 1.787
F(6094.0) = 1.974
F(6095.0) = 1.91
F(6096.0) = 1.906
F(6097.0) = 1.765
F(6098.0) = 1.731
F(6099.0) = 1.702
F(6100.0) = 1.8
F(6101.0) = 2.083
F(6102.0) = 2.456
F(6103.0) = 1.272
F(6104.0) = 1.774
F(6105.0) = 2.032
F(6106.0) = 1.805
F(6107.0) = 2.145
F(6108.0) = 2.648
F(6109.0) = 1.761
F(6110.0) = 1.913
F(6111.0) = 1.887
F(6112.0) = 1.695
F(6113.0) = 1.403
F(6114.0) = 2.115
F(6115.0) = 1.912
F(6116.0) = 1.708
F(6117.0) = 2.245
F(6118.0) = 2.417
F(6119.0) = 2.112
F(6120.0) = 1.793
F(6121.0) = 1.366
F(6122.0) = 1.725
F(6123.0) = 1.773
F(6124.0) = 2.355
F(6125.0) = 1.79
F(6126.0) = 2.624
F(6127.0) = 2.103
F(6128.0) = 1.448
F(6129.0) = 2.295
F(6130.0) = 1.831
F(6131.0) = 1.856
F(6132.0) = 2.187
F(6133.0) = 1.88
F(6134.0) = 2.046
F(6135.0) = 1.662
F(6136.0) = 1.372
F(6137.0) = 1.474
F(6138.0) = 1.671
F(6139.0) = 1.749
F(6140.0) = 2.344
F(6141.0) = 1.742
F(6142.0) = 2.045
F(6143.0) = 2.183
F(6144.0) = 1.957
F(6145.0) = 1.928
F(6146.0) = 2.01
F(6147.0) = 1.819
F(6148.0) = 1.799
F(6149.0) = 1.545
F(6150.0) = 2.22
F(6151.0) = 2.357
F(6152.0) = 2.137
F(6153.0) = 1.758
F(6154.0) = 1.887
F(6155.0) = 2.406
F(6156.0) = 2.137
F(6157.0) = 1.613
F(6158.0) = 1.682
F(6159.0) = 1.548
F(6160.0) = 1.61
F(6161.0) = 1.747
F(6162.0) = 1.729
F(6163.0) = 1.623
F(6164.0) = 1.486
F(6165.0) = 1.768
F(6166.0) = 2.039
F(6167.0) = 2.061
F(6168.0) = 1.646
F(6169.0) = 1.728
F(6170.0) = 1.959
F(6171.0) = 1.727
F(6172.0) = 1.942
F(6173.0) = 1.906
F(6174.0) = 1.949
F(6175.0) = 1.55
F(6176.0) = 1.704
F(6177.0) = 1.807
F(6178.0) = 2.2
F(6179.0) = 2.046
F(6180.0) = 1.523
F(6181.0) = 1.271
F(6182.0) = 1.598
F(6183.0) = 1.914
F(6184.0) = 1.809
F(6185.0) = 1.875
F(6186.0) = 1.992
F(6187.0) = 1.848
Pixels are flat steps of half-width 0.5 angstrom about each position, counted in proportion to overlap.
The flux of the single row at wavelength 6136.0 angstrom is 1.372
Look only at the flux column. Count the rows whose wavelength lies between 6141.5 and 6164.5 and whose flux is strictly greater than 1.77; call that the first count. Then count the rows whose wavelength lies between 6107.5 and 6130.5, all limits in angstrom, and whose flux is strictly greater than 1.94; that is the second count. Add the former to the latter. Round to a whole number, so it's 22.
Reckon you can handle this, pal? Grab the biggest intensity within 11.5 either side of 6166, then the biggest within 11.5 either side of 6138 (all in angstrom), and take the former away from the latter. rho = -0.1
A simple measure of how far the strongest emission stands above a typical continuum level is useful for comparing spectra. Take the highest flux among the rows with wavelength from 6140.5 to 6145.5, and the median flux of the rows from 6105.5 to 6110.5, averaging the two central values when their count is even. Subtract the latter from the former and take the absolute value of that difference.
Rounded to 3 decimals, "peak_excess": 0.270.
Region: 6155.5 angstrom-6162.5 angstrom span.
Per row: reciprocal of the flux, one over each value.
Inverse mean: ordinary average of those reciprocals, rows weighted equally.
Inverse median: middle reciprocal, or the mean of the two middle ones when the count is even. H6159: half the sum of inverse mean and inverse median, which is 0.59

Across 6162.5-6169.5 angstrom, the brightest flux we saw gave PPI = 2.061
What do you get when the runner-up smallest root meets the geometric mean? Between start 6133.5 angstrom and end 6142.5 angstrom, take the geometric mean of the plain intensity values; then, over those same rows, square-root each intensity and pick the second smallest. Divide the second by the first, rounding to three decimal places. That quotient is 0.687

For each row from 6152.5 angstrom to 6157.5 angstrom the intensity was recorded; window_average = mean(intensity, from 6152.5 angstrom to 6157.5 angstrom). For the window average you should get 1.96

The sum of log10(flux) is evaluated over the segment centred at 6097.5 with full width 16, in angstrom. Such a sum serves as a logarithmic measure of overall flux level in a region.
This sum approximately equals 4.2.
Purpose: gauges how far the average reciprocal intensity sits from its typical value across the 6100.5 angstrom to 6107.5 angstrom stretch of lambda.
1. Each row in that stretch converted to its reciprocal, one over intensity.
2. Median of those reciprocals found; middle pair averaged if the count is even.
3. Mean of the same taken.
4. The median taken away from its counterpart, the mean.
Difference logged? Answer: 0.044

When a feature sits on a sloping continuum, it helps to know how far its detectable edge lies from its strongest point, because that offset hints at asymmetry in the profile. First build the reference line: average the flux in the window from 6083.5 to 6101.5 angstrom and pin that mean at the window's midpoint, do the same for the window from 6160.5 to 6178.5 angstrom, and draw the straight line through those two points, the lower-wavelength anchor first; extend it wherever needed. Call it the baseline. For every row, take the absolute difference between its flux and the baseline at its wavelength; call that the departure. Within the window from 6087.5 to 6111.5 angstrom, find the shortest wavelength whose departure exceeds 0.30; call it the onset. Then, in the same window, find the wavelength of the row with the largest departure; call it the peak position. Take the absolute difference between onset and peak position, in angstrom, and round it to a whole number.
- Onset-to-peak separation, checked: 16 angstrom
